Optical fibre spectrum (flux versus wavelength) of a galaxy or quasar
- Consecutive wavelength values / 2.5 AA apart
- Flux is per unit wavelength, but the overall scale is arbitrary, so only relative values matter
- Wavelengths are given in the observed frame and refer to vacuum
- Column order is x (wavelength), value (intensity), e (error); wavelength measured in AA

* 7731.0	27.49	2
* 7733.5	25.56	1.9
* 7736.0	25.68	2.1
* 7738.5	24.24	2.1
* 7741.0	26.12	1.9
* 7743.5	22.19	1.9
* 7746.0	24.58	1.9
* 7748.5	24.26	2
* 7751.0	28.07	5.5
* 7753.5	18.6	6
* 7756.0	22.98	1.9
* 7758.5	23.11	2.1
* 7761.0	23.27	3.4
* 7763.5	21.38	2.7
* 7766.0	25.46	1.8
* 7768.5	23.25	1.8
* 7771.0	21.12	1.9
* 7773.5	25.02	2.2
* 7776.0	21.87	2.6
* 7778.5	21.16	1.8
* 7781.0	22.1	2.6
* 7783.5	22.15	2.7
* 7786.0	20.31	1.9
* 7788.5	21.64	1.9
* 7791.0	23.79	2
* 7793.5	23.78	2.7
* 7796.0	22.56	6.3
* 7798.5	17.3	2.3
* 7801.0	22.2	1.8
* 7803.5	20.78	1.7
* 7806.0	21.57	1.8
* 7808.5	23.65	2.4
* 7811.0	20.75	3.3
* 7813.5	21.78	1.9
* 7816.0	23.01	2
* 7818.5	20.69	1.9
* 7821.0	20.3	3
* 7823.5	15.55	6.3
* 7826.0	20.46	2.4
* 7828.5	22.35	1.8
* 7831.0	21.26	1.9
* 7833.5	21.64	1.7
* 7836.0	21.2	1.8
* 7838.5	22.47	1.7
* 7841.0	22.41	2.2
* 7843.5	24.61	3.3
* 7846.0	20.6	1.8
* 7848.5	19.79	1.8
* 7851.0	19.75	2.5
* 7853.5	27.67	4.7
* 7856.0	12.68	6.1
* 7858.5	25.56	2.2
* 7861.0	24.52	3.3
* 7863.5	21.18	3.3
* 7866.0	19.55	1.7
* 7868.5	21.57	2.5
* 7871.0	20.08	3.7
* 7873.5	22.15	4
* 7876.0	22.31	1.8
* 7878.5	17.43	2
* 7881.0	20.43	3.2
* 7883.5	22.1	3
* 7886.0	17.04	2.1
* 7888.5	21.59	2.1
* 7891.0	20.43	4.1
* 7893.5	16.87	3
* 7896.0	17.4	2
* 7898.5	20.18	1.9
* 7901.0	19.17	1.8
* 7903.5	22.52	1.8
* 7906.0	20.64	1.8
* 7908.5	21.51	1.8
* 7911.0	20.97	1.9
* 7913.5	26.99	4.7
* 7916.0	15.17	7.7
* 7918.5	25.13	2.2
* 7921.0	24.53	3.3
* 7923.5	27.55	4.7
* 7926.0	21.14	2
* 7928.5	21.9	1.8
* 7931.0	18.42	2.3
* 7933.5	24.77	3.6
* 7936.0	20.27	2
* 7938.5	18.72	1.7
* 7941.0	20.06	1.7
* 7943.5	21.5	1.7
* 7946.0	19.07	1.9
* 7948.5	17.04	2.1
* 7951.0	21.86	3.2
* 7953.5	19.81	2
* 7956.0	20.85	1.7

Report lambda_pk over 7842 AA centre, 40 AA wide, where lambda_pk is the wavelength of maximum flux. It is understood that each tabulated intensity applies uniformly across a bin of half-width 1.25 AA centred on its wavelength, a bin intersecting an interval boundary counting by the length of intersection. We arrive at 7853.5 AA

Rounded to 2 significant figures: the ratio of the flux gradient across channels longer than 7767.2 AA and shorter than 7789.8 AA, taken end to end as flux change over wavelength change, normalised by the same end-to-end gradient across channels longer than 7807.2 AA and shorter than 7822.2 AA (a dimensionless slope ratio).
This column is 0.30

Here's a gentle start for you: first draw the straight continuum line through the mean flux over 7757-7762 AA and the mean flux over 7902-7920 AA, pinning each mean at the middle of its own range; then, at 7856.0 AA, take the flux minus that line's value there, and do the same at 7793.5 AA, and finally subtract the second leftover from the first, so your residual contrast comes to -11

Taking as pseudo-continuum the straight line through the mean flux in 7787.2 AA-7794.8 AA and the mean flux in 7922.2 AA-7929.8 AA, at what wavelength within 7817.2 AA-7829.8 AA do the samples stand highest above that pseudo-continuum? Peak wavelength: 7828.5 AA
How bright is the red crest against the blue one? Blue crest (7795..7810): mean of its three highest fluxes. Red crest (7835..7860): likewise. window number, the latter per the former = 1.14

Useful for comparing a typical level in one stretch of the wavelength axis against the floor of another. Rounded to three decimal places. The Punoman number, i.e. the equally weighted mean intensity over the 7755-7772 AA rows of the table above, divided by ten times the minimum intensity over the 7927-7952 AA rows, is 0.135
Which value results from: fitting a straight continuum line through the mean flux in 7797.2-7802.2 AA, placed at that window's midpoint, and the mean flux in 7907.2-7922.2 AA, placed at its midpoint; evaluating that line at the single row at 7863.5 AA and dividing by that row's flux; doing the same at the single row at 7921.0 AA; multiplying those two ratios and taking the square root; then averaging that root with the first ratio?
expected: 0.98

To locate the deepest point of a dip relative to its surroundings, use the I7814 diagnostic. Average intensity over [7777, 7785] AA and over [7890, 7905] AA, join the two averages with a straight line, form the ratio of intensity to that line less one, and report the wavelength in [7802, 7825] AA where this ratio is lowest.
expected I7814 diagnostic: 7823.5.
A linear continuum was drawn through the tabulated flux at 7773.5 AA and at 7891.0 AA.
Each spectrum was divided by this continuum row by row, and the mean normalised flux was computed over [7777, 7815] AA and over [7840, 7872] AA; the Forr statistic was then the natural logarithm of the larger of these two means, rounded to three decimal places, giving -0.012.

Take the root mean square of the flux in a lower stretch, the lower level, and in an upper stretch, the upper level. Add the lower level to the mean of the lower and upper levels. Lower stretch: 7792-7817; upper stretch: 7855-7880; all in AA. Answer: 43.2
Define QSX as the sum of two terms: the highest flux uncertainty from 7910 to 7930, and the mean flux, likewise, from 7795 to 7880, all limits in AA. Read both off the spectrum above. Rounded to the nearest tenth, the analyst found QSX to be 28.9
